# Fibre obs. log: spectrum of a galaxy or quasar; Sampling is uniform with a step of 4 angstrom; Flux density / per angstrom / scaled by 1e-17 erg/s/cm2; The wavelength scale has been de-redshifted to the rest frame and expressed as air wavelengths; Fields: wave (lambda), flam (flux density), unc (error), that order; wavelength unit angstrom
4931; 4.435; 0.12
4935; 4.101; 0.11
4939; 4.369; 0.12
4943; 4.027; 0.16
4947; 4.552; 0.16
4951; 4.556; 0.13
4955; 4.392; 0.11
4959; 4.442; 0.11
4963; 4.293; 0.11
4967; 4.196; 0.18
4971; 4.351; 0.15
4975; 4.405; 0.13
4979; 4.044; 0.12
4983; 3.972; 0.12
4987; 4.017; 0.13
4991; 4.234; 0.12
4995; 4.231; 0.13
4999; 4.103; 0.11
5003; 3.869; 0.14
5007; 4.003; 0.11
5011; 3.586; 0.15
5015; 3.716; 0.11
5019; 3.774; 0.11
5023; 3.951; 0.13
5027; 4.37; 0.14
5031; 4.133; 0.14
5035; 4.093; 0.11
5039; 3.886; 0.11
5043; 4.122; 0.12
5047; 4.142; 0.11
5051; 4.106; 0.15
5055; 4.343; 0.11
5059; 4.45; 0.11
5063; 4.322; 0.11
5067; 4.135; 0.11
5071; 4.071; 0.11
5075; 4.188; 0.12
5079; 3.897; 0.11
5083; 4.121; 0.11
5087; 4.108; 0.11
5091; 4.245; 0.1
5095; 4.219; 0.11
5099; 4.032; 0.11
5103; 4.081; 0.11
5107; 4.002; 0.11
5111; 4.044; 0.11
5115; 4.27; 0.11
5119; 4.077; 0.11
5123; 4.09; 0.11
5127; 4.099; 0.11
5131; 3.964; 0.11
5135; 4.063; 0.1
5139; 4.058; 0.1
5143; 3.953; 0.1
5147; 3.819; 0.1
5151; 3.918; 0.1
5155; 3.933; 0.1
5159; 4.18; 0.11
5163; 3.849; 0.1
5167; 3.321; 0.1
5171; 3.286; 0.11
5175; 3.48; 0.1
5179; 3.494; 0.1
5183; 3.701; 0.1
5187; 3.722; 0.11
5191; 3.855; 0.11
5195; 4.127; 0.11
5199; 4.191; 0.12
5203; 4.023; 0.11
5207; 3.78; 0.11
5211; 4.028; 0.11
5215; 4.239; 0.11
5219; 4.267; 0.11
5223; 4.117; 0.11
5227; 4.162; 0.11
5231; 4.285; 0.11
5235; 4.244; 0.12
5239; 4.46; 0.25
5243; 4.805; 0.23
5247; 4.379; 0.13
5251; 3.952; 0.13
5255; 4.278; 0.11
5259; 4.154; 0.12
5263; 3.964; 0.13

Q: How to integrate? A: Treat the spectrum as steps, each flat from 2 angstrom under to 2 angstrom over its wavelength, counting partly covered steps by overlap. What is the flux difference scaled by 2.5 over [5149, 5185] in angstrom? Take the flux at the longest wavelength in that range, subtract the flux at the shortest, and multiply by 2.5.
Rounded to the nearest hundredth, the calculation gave -0.54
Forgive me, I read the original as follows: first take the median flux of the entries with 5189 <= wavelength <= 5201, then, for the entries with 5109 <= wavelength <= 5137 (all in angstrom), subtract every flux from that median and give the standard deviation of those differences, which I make 0.09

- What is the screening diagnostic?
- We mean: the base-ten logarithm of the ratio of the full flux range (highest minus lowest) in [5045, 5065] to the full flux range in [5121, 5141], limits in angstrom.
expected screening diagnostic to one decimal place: 0.4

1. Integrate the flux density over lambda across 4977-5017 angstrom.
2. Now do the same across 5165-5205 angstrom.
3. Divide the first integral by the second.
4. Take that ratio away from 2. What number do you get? 0.93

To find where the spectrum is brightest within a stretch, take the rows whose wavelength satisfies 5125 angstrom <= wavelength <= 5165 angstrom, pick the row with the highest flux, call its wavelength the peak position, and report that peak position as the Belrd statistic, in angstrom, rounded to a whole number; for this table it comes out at 5159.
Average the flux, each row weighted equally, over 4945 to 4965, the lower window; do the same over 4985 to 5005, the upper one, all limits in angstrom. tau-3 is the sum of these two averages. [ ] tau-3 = 8.5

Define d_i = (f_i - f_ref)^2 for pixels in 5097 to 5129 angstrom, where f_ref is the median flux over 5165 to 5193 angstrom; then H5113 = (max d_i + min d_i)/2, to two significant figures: 0.43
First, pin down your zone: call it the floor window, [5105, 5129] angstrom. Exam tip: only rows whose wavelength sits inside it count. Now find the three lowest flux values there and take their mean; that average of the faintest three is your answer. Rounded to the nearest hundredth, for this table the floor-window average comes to 4.04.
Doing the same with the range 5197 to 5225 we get 3.94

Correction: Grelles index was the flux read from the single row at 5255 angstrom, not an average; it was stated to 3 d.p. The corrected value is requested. 4.278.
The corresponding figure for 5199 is 4.191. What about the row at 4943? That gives 4.027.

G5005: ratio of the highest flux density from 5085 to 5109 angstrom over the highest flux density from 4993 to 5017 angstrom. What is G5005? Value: 1.00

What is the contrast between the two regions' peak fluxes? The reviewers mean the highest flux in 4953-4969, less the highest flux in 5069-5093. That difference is 0.2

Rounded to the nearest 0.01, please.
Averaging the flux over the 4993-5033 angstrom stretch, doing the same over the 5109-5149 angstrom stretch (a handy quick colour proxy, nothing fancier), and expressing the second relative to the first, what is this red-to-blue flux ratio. 1.02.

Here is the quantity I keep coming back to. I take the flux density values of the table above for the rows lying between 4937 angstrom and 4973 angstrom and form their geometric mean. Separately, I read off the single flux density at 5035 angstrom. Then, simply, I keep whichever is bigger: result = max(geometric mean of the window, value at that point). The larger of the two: 4.35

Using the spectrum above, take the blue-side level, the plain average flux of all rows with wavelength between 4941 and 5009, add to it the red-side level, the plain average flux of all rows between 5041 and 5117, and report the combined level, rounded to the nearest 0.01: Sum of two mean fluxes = 8.37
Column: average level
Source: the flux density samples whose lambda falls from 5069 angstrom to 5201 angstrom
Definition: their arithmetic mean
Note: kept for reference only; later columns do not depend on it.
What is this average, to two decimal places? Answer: 3.95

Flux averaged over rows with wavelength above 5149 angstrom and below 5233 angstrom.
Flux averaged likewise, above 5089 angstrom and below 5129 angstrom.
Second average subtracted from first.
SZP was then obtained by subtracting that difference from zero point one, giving 0.31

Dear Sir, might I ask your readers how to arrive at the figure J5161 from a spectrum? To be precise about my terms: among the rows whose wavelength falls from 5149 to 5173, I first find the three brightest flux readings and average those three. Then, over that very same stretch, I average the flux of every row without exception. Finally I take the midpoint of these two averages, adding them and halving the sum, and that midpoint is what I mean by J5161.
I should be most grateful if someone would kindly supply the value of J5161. 3.88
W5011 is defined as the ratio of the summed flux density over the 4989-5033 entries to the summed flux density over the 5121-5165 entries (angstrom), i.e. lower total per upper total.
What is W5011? 1.00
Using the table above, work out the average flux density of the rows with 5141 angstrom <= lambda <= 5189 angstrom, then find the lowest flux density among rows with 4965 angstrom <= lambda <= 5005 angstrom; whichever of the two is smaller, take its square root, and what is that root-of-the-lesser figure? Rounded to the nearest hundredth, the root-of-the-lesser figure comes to 1.93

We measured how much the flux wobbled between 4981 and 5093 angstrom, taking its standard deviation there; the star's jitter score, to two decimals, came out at 0.20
